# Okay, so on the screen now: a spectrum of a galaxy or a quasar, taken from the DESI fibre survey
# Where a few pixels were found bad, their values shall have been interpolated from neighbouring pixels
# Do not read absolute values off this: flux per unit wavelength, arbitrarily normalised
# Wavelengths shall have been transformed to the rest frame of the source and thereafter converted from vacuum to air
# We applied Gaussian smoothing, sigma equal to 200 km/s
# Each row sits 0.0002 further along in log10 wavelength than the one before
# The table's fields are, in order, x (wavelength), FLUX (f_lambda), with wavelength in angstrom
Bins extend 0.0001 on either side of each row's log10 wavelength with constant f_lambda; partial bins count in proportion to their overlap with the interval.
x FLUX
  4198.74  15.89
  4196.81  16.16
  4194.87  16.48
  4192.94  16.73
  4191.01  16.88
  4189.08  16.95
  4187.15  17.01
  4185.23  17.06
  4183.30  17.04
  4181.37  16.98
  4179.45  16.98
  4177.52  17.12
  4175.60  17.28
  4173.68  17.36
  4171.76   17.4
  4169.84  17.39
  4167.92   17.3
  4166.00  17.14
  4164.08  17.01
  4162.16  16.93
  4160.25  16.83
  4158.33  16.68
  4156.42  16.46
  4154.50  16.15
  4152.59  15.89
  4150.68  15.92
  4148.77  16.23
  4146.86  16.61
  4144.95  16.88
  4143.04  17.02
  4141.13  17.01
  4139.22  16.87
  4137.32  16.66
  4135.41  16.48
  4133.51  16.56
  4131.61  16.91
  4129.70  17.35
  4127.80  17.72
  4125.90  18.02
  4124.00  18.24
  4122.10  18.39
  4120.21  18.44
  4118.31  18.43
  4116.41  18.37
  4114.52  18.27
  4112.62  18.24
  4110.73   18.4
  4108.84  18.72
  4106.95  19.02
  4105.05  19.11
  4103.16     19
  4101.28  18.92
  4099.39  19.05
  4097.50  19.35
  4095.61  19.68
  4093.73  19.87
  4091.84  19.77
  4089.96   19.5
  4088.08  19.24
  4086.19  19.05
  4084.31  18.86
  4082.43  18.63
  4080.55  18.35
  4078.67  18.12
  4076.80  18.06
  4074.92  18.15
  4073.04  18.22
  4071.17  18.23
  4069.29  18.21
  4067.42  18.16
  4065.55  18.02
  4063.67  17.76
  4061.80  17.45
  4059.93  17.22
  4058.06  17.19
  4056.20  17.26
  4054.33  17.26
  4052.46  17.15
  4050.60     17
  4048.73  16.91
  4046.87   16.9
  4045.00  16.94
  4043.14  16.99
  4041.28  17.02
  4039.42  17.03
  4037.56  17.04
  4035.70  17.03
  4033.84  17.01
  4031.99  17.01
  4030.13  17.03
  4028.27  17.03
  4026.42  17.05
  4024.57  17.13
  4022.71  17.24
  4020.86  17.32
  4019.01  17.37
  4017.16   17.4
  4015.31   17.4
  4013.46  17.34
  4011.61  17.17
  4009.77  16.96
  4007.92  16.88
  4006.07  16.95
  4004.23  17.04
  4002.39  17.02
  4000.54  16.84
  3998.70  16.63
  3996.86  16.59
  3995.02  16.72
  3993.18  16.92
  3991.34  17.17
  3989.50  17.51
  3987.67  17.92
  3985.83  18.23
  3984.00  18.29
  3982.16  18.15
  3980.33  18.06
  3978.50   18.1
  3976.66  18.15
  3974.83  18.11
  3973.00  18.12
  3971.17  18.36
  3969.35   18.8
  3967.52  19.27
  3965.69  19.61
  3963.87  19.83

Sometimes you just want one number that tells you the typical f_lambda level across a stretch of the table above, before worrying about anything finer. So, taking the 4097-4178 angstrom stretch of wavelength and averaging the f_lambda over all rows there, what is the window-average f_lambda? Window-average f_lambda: 17.5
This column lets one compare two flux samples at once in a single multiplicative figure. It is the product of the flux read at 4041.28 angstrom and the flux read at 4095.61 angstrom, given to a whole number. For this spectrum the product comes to 335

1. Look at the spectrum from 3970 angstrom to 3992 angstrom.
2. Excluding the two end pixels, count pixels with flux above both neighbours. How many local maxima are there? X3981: 2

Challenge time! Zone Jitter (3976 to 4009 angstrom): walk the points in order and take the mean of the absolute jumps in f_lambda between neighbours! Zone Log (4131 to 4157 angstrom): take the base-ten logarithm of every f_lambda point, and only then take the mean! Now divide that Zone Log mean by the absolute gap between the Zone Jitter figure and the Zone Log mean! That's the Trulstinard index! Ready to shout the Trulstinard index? 1.15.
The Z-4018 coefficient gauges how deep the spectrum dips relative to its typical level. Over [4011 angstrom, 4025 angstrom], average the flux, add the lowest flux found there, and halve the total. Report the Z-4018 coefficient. 17.2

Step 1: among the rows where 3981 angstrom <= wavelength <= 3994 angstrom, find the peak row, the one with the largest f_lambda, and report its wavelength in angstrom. 3984.00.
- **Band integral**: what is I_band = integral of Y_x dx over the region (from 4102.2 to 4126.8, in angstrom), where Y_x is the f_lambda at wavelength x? 456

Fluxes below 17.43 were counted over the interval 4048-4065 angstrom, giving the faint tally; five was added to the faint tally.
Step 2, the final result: 12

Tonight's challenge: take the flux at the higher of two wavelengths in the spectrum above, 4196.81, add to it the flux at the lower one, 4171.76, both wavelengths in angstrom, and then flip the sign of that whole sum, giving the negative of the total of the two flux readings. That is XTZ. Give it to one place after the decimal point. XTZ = -33.6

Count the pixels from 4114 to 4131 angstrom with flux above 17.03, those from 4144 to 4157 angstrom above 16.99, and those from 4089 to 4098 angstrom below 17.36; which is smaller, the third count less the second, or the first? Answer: 0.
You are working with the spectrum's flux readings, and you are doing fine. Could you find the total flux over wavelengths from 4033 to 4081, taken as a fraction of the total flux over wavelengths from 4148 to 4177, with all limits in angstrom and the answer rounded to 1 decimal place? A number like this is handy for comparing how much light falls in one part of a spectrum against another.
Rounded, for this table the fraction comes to 1.8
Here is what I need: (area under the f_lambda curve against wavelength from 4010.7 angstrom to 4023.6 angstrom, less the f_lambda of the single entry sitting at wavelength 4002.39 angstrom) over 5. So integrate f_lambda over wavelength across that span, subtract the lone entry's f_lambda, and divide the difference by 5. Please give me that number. 41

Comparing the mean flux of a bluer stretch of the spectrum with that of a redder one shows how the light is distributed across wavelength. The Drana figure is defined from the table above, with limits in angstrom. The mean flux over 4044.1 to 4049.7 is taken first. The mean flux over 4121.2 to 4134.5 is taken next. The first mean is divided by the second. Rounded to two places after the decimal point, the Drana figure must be 0.96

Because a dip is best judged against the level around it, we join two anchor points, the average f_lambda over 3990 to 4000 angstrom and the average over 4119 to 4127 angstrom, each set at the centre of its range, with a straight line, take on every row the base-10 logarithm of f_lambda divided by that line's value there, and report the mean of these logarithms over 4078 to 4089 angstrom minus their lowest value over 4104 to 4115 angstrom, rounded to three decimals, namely 0.019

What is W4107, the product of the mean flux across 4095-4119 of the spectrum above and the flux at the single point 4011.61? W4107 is 323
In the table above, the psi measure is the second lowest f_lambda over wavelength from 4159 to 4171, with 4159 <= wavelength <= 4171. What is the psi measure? 16.93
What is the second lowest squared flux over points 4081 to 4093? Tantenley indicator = 356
